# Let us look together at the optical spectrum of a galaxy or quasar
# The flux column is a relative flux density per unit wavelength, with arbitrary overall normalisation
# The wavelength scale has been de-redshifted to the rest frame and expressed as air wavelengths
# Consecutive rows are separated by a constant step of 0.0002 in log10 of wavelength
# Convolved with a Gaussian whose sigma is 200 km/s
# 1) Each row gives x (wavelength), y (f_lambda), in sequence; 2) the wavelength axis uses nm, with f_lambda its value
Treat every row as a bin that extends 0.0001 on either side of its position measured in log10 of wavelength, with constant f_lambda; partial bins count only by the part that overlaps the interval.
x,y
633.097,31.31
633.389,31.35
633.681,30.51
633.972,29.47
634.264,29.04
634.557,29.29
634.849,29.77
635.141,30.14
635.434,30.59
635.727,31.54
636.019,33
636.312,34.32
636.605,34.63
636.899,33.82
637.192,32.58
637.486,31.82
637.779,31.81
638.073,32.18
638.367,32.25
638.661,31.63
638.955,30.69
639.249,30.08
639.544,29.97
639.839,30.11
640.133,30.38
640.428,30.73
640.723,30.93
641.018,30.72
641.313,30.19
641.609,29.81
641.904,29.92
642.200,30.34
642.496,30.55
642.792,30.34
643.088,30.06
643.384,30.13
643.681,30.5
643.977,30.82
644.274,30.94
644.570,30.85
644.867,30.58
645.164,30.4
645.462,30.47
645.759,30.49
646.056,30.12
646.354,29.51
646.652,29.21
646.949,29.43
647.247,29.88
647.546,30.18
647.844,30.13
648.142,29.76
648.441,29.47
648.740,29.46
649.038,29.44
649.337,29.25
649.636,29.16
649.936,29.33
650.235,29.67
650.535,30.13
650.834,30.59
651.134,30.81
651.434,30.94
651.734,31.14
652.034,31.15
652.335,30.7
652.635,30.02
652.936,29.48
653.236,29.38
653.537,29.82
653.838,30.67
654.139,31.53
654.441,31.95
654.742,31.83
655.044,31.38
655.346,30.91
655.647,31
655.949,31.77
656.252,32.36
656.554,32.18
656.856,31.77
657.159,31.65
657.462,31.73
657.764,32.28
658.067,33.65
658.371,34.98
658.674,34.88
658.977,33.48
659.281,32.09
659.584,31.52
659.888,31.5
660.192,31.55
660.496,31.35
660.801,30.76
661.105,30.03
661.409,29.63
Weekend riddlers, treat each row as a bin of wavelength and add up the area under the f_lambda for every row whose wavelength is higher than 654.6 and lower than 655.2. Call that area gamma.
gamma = 19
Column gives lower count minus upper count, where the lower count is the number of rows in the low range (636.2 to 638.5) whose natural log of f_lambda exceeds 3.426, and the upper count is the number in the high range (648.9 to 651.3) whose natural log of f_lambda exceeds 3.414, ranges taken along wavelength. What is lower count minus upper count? 6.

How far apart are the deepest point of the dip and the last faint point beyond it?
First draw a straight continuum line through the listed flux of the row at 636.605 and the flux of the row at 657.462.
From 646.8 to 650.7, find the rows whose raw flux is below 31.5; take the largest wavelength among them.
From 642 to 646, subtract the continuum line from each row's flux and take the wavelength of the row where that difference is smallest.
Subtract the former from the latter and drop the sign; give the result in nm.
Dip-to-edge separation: 7.45 nm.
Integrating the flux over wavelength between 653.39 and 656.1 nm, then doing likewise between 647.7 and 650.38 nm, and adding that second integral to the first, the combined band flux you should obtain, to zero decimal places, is 164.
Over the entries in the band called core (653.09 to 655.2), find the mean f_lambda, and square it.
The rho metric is 957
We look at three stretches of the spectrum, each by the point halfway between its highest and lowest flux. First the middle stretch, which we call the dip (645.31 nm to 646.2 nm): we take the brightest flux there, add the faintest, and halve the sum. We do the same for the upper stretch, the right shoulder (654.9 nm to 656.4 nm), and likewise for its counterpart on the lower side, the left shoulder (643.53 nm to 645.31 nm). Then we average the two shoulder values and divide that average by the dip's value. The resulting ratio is 1.03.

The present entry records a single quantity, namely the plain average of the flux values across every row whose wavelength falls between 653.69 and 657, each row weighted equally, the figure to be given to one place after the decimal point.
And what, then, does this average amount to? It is 31.6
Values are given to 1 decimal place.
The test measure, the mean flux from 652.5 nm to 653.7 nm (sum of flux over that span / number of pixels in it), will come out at 29.7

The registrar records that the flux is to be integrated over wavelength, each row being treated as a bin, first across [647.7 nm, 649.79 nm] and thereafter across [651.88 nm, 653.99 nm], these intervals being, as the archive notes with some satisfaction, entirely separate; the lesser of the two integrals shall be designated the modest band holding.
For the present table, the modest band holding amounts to 61.7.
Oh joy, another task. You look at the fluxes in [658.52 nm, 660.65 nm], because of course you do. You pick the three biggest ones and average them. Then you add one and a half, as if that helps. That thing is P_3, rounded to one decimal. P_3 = 35.0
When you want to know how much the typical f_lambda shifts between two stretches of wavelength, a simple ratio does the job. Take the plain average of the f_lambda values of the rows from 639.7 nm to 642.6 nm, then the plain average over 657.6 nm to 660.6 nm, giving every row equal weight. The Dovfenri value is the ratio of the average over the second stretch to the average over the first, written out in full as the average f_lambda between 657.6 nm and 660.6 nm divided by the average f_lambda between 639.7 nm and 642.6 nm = 1.078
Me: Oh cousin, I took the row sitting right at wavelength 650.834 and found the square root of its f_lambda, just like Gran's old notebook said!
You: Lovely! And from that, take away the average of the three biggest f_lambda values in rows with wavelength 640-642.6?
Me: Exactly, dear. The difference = -25.3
